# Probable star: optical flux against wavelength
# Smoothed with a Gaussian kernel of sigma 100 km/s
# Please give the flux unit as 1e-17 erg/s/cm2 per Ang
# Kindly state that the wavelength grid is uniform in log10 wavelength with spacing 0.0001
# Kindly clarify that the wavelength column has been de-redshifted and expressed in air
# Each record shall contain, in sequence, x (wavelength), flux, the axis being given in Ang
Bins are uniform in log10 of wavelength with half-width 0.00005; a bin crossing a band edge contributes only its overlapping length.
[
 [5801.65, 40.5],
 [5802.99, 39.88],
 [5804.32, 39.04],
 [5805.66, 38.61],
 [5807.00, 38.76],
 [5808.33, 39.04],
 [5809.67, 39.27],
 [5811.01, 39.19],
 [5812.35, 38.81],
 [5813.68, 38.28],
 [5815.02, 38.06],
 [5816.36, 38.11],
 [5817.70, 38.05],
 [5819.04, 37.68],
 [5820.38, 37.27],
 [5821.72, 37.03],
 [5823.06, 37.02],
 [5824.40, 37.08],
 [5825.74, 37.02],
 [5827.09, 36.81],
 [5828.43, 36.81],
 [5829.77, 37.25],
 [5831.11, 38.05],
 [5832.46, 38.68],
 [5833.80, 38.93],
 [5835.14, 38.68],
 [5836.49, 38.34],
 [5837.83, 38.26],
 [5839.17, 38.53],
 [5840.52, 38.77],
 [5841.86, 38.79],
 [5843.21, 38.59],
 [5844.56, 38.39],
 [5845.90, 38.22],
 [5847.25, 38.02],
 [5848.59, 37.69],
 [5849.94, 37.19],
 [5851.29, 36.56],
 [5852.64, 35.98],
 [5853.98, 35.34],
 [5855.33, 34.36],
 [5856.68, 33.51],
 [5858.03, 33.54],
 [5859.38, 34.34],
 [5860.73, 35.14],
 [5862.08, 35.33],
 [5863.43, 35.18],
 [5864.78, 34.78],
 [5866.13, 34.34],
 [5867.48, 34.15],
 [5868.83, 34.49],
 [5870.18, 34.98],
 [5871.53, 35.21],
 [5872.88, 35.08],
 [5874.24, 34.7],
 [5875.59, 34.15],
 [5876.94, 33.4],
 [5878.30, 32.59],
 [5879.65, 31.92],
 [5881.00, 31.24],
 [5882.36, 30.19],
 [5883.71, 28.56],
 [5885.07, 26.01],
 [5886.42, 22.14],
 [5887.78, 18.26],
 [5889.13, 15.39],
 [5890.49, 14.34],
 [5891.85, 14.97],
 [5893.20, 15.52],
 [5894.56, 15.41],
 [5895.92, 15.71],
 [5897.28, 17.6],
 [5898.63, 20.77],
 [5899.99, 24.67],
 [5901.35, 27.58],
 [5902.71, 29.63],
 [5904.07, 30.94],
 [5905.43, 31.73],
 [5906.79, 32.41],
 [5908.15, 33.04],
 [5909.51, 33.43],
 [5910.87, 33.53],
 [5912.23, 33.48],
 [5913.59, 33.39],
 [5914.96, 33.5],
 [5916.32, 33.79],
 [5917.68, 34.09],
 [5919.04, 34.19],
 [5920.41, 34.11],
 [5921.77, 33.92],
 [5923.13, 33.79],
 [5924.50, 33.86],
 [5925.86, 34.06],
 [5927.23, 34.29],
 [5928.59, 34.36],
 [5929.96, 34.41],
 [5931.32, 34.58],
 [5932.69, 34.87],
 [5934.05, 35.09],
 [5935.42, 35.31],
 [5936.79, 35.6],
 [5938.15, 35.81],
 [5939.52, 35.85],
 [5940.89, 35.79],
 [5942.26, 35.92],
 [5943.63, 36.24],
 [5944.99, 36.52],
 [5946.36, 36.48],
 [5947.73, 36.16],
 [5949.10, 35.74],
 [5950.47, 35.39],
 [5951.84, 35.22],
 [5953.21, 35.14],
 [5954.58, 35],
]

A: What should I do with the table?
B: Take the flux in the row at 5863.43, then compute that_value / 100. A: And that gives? 0.35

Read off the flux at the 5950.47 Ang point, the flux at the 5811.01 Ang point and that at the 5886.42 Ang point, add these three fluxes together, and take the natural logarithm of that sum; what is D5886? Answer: 4.57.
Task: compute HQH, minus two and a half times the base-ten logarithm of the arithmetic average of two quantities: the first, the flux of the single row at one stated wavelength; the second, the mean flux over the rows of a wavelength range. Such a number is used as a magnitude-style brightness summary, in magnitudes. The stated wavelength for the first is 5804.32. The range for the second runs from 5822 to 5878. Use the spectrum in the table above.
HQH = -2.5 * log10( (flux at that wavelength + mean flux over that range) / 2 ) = -3.94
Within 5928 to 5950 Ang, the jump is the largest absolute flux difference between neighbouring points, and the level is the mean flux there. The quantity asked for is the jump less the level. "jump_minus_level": -35.1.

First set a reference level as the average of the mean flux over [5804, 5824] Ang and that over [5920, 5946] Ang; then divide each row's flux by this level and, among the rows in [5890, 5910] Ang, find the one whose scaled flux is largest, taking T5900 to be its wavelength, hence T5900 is 5909.51 Ang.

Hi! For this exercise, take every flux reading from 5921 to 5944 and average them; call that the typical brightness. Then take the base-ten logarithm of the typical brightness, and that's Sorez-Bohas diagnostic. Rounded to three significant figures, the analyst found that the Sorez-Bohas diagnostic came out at 1.54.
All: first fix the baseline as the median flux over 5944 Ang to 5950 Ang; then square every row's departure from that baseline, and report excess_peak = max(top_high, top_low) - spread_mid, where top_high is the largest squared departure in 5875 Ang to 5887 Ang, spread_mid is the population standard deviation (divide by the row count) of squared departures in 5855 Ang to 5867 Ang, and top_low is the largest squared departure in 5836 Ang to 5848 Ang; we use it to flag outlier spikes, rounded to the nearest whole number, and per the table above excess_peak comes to 199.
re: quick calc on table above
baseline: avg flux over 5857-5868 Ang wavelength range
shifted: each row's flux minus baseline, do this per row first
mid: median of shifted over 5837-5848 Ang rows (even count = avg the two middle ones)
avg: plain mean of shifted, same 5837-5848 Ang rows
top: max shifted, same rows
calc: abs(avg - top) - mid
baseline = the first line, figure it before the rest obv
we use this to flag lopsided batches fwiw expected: -4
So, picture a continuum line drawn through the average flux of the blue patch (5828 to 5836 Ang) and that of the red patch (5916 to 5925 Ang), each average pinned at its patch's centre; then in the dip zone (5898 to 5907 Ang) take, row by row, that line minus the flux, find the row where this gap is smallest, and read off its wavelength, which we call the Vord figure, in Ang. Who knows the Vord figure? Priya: 5906.79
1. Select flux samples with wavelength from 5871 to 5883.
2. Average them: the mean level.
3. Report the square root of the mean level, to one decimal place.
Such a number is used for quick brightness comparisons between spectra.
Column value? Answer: 5.8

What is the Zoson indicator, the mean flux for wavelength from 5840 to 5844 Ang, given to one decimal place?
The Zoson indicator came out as 38.7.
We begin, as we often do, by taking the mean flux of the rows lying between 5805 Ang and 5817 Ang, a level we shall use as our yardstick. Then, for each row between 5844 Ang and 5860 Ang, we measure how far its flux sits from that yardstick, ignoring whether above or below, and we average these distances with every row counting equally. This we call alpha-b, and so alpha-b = 2.6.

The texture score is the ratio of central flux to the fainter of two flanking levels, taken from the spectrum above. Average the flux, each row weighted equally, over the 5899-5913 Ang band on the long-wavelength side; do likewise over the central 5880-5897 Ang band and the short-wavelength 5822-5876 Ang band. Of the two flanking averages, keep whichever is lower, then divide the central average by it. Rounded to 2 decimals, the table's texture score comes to 0.67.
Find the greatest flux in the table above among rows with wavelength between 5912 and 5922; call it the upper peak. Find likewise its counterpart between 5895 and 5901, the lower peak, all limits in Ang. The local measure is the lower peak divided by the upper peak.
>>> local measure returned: 0.72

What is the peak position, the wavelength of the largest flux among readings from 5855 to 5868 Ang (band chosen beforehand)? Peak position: 5862.08 Ang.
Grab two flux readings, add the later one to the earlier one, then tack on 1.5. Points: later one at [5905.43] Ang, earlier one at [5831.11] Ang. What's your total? 71.3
